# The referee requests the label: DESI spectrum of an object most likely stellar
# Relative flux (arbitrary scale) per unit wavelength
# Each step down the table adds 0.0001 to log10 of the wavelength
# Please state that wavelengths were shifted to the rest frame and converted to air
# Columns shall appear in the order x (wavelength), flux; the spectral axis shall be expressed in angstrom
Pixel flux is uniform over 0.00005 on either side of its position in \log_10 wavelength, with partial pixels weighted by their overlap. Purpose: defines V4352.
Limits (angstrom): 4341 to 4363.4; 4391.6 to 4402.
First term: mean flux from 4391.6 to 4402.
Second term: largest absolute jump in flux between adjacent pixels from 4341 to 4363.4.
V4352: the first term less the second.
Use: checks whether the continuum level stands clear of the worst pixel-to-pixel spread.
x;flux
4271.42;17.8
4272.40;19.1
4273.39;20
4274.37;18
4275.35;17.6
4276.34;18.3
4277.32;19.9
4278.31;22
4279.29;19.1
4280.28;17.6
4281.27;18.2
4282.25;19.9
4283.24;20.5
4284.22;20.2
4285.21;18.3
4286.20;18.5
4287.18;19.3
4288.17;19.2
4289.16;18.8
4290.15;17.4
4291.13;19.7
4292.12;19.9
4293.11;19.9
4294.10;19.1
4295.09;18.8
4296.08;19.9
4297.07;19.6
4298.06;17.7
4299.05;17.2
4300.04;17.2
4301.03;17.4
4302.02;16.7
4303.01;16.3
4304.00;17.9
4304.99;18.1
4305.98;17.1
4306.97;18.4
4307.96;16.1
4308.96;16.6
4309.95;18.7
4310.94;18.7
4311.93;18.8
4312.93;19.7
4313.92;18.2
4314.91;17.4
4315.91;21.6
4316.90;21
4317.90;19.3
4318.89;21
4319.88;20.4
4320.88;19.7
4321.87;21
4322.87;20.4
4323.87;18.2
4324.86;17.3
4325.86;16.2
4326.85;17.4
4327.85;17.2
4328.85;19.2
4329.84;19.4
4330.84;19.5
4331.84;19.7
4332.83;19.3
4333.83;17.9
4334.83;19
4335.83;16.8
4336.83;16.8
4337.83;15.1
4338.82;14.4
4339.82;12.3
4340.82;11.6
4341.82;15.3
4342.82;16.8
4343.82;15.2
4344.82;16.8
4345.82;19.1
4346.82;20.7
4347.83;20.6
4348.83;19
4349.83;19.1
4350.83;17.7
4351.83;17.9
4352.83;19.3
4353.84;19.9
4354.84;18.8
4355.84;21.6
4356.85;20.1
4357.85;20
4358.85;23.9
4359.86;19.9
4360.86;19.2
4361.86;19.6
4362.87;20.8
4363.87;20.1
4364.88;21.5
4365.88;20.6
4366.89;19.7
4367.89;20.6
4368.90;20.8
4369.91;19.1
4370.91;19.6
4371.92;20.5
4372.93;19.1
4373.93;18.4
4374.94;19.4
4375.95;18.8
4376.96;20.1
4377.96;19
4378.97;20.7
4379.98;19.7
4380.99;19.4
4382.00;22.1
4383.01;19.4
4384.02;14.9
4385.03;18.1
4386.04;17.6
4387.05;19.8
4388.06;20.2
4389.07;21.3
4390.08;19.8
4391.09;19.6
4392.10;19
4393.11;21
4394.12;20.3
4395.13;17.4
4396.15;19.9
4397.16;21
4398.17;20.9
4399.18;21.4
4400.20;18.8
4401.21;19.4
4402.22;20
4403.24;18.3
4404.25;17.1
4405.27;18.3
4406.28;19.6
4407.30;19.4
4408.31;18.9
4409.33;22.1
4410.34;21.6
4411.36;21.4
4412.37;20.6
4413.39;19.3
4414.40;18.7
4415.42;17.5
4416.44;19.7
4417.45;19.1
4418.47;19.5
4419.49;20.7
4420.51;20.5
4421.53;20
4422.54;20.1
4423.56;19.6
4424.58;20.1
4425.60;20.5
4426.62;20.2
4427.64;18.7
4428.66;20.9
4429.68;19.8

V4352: 16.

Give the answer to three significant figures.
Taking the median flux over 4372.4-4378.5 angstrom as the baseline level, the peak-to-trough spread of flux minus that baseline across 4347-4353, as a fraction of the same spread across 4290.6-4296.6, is 2.64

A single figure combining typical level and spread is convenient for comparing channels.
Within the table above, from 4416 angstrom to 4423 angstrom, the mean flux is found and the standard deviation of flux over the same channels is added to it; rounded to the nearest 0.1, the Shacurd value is 20.5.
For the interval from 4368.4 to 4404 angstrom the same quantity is 20.9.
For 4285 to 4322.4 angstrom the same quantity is 20.1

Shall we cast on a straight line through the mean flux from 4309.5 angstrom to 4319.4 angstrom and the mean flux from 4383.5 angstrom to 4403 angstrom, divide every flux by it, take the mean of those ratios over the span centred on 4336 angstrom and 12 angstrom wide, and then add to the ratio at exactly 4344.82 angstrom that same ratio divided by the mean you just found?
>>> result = 1.88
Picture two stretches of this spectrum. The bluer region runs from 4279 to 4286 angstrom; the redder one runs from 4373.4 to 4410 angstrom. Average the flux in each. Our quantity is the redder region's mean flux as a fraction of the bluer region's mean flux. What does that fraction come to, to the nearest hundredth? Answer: 1.02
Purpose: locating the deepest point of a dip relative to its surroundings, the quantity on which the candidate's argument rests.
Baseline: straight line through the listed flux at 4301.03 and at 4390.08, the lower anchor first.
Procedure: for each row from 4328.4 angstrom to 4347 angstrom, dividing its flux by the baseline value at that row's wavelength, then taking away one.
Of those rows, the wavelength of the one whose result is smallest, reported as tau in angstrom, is 4340.82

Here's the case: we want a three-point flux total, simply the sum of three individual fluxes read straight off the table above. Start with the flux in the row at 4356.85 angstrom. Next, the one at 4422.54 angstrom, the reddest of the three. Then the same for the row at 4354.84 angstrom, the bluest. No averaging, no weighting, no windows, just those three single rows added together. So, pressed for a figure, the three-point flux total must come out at 59.0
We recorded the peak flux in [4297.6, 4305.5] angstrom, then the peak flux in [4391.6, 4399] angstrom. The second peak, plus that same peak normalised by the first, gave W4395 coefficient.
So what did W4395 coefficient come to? 22.2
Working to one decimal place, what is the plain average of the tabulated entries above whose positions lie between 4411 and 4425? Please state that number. 19.8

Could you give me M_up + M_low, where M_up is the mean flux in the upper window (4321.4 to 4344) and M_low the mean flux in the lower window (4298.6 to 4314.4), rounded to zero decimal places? 35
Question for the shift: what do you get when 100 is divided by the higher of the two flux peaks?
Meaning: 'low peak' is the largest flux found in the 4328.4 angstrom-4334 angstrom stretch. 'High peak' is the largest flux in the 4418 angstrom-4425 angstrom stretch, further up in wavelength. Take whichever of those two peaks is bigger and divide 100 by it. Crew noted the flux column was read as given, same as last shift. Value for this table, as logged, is 4.8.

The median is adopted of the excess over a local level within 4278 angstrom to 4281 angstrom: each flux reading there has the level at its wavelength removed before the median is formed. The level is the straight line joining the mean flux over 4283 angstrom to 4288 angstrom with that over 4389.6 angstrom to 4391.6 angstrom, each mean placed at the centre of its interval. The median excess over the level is -0.2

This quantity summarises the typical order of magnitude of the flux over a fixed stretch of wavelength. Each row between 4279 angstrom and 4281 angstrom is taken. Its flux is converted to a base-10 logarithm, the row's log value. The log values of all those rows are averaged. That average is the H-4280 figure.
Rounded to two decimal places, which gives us 1.26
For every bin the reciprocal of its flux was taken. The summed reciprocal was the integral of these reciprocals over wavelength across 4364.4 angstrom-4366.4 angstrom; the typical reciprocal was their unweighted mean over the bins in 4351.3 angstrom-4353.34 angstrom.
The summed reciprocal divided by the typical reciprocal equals 1.77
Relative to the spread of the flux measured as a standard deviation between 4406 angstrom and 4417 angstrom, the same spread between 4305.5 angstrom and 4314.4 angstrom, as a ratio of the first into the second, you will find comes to 0.8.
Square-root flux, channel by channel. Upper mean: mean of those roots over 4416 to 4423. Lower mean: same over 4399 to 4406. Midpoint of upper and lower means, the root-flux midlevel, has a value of 4.41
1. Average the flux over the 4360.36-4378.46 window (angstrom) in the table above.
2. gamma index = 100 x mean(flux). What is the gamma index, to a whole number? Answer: 1983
